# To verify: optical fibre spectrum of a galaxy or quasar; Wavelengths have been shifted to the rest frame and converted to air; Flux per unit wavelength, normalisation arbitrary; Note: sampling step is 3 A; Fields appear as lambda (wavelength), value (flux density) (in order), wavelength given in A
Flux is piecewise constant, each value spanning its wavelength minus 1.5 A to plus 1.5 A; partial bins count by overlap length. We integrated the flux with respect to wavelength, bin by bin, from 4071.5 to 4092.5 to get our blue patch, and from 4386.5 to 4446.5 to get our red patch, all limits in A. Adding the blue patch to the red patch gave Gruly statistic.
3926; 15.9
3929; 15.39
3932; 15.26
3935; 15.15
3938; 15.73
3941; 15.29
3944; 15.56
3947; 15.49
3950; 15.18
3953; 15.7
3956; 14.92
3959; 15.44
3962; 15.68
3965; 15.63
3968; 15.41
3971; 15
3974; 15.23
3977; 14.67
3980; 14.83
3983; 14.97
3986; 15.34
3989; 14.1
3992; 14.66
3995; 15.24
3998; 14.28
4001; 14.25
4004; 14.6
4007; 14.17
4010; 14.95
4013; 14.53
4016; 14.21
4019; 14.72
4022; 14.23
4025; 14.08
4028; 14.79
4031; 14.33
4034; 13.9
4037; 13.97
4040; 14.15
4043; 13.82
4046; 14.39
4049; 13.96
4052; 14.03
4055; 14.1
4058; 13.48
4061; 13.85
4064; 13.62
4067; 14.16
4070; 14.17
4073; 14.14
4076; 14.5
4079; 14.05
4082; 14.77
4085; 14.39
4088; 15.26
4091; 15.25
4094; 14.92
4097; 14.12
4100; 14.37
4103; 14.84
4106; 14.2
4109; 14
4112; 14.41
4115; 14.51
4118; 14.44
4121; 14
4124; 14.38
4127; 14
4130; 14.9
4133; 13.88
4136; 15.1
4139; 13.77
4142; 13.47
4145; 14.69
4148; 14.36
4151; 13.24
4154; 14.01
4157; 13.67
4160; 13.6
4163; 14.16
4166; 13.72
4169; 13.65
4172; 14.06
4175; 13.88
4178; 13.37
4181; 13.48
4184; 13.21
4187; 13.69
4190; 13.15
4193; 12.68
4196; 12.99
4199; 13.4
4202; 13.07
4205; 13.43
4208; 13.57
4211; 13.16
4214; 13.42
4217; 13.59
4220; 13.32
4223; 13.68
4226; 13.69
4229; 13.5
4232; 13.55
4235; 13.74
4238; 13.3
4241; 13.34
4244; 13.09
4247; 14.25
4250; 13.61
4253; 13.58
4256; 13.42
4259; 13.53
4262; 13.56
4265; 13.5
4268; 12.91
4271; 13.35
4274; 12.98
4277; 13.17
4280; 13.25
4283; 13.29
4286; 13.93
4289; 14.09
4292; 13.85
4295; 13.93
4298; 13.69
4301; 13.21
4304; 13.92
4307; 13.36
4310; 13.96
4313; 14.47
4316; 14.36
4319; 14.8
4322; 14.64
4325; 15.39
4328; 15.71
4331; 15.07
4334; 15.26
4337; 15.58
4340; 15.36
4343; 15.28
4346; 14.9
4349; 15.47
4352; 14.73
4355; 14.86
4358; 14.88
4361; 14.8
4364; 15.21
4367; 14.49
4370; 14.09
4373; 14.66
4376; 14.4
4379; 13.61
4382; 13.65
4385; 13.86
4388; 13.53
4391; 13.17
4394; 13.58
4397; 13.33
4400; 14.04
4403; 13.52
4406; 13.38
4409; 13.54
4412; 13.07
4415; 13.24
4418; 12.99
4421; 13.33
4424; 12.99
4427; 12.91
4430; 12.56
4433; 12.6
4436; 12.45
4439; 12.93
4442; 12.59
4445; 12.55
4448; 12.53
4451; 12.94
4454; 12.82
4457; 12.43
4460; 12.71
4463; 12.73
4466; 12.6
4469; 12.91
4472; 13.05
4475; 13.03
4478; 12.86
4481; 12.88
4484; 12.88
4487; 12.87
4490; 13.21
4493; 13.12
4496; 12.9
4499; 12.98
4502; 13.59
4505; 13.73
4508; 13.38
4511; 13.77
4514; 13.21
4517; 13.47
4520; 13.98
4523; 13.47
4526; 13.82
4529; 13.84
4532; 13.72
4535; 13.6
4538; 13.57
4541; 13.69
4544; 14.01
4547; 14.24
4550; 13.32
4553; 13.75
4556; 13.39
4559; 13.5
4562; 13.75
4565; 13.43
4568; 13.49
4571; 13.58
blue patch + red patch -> 1094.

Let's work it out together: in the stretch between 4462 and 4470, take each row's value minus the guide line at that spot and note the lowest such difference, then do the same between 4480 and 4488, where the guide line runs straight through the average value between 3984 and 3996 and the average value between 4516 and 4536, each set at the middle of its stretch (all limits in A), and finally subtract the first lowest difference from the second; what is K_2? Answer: 0.31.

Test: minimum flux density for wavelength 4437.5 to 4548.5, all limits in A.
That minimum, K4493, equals 12.43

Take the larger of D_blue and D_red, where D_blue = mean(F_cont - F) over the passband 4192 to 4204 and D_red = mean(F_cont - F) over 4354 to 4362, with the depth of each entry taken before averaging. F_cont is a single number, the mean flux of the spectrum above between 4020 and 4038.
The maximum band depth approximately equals 1.2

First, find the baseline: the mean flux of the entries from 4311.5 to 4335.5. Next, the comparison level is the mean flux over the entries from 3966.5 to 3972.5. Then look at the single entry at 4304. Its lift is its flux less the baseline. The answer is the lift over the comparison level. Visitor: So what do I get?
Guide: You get -0.069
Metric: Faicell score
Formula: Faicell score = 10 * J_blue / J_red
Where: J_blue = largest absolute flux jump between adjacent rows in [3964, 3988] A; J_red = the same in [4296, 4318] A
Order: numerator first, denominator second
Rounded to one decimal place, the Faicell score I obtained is 7.9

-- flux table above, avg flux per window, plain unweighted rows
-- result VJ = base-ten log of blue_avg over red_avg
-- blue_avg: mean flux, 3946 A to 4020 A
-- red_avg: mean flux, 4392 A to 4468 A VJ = 0.061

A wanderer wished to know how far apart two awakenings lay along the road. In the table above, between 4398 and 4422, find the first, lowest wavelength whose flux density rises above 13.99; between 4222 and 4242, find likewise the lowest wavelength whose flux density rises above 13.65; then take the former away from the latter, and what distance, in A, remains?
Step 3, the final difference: -177 A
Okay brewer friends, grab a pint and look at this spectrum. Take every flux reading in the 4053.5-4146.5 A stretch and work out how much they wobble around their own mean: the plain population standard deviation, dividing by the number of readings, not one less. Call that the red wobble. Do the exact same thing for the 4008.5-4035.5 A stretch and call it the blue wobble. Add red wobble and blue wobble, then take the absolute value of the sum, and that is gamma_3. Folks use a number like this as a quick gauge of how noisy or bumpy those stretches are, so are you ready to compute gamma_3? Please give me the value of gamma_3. 0.81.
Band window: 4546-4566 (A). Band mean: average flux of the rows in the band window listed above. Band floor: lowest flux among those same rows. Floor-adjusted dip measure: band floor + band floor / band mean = 14.3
